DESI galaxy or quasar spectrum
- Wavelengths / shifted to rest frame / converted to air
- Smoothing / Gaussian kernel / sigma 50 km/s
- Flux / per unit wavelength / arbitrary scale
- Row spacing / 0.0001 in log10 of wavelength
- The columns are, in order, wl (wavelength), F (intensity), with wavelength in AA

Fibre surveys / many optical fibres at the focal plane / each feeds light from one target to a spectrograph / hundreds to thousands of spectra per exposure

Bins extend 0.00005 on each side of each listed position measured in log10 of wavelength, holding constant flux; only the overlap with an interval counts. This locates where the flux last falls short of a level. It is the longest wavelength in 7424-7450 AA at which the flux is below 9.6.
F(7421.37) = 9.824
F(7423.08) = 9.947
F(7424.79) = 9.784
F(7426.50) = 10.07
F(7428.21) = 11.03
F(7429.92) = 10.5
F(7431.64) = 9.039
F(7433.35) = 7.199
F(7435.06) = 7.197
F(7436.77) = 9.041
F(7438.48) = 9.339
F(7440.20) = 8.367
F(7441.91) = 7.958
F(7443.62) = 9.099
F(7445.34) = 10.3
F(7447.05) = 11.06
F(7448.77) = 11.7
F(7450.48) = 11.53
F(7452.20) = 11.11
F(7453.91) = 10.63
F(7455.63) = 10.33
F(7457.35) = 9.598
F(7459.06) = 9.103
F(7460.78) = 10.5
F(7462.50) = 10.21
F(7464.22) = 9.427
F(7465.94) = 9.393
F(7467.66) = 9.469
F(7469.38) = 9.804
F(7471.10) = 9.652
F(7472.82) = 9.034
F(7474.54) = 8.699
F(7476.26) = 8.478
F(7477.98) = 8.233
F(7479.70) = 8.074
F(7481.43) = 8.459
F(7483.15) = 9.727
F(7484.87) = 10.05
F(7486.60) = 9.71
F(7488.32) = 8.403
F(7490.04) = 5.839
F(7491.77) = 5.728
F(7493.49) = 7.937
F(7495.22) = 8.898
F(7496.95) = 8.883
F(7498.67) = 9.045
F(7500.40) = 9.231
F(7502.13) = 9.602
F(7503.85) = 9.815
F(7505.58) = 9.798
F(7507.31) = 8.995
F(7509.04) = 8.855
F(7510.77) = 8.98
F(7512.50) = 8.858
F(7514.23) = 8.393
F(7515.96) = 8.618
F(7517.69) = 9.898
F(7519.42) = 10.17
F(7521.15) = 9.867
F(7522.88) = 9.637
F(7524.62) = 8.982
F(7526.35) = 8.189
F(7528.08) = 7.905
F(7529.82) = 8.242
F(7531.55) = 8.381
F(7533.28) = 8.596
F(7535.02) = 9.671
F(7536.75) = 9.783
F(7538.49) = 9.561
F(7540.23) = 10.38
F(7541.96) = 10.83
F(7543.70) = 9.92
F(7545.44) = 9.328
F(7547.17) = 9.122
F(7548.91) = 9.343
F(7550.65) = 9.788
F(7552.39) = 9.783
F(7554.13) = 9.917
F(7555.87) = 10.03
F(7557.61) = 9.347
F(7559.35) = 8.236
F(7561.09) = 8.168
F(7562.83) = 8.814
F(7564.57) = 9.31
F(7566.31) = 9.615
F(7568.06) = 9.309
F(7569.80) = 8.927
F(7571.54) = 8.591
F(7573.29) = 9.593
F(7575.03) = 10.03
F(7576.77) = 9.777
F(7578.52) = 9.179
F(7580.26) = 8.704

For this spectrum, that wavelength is 7443.62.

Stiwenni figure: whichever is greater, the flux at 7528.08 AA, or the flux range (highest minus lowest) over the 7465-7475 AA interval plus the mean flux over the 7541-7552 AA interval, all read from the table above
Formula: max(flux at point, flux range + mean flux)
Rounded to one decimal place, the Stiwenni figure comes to 10.8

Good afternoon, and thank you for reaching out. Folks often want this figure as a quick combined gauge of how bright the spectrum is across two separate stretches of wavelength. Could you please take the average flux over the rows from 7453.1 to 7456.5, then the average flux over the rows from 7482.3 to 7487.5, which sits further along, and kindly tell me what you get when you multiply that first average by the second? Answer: 103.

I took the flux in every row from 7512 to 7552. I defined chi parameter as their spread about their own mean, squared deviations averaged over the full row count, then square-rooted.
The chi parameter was 0.76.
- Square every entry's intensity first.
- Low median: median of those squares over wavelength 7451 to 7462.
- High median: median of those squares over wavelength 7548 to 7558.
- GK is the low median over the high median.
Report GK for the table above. 1.13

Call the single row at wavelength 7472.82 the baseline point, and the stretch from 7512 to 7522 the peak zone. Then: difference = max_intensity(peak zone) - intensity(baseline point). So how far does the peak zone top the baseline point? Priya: 1.14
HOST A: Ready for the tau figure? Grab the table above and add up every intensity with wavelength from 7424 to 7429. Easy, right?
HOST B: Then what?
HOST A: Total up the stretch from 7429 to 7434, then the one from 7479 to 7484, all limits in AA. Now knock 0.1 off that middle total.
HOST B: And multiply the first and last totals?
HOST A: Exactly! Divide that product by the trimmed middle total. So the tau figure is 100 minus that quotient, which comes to 69.6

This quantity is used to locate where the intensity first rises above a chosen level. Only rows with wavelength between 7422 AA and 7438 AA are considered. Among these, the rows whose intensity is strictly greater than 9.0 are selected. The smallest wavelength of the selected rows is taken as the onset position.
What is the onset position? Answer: 7423.08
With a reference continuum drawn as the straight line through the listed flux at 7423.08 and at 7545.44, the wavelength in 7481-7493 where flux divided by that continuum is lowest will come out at 7491.77 AA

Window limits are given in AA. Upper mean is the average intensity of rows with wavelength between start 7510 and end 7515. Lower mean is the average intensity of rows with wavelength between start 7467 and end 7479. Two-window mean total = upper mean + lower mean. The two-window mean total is 17.8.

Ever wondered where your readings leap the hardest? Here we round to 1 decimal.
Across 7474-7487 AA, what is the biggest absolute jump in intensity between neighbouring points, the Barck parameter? 1.3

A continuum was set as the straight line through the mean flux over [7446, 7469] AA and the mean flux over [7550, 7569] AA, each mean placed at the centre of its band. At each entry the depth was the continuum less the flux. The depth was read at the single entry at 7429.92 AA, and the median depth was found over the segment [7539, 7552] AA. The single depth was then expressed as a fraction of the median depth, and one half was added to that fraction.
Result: 0.3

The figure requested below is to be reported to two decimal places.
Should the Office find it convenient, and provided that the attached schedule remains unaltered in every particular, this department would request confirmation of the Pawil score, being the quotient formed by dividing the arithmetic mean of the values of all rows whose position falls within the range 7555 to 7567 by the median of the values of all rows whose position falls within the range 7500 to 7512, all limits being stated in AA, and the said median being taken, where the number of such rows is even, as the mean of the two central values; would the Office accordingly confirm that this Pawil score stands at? 0.98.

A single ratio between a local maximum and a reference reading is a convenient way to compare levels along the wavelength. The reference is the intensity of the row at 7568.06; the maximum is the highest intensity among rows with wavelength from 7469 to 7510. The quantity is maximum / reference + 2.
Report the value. 3.08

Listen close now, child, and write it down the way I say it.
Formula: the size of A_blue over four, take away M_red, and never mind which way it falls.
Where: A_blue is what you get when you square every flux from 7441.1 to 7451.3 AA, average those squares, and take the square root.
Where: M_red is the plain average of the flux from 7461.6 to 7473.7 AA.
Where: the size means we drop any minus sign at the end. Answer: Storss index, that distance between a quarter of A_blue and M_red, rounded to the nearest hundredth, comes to 6.98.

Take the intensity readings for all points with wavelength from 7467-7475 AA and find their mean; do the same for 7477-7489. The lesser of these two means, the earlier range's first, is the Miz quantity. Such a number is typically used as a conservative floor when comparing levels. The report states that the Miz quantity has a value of 8.95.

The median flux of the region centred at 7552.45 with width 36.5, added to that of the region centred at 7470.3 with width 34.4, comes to 19.1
